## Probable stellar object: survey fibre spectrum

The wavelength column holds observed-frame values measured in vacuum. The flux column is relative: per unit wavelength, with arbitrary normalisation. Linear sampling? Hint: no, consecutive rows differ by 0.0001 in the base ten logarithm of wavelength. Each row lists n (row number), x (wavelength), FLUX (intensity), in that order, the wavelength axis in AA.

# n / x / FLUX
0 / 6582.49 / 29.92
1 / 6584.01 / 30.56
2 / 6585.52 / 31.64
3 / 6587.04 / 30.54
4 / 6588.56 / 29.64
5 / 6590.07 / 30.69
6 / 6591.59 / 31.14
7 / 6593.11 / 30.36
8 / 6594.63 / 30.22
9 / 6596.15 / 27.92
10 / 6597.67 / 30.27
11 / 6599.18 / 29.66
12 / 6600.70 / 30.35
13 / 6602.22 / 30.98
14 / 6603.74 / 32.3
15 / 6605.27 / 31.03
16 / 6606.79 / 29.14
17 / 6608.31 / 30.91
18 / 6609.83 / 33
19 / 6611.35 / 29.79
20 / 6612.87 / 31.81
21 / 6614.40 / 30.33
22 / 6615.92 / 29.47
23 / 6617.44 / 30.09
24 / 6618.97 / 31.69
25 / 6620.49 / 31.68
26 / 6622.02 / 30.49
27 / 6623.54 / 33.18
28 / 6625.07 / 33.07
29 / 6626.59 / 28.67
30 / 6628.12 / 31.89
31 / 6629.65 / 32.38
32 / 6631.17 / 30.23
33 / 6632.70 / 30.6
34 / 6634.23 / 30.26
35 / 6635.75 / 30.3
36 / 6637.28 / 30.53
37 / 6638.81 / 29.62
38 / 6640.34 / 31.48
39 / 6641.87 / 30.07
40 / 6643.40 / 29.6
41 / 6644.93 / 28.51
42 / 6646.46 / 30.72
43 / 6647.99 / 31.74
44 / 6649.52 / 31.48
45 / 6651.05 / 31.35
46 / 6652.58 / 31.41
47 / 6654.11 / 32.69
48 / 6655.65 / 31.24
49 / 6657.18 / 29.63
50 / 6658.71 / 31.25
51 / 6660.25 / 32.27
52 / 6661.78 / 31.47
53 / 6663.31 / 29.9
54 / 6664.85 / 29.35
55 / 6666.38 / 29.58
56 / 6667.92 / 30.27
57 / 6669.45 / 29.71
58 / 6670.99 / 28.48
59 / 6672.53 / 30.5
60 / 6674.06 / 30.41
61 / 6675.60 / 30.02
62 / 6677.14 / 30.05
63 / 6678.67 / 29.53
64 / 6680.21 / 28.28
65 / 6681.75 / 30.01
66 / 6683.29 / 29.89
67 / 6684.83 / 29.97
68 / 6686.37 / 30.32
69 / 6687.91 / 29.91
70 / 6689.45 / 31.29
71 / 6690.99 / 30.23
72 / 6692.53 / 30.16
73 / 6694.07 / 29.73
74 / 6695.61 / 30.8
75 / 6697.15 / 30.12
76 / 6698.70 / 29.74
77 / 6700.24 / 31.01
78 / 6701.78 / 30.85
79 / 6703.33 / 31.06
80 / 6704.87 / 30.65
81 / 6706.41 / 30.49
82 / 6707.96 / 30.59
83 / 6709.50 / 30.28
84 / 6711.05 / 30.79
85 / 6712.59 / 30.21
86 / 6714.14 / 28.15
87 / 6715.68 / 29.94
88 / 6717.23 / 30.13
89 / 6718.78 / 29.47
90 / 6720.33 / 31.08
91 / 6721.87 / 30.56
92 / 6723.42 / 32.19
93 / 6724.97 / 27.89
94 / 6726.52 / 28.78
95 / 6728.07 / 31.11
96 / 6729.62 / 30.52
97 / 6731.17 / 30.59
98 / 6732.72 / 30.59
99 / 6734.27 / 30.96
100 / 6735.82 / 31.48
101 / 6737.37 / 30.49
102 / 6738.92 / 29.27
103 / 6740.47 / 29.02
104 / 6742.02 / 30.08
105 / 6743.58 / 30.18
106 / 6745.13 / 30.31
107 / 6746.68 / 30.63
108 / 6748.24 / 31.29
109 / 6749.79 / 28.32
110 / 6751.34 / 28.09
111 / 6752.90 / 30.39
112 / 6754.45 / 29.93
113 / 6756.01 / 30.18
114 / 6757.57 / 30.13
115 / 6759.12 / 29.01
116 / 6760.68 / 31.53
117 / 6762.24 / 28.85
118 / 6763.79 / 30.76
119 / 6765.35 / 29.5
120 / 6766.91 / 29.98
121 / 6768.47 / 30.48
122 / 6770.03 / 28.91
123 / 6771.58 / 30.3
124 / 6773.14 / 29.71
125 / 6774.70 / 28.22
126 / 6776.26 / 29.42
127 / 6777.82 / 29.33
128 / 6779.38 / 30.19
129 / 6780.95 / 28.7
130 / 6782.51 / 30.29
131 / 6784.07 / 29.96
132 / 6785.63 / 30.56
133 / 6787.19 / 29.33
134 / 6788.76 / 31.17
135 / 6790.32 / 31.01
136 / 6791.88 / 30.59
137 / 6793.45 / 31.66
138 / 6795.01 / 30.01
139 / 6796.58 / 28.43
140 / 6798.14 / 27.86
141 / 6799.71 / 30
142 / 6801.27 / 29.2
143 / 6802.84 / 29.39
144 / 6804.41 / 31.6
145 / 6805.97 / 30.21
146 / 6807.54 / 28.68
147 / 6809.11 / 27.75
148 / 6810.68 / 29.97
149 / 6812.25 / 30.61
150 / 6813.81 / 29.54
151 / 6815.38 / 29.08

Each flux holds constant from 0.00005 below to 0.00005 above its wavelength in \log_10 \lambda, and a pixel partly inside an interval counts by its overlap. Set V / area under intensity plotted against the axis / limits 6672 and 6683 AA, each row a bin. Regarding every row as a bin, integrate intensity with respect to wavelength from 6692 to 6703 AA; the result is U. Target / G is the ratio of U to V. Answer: 1.02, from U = 334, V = 328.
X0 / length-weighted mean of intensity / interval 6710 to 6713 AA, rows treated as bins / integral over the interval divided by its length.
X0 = 30.5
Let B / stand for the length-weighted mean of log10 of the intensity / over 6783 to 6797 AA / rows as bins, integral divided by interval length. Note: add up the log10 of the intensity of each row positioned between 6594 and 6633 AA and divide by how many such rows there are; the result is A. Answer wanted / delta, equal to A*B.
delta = 2.21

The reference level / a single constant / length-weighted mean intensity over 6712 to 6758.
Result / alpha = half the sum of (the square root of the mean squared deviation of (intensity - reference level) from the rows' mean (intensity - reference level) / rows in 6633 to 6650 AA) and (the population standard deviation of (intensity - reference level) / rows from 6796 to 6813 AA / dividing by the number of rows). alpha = 1.03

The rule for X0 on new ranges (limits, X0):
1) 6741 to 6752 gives 29.9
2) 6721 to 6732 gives 30.2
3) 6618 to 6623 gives 31.3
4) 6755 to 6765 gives 30.0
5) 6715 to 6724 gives 30.5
